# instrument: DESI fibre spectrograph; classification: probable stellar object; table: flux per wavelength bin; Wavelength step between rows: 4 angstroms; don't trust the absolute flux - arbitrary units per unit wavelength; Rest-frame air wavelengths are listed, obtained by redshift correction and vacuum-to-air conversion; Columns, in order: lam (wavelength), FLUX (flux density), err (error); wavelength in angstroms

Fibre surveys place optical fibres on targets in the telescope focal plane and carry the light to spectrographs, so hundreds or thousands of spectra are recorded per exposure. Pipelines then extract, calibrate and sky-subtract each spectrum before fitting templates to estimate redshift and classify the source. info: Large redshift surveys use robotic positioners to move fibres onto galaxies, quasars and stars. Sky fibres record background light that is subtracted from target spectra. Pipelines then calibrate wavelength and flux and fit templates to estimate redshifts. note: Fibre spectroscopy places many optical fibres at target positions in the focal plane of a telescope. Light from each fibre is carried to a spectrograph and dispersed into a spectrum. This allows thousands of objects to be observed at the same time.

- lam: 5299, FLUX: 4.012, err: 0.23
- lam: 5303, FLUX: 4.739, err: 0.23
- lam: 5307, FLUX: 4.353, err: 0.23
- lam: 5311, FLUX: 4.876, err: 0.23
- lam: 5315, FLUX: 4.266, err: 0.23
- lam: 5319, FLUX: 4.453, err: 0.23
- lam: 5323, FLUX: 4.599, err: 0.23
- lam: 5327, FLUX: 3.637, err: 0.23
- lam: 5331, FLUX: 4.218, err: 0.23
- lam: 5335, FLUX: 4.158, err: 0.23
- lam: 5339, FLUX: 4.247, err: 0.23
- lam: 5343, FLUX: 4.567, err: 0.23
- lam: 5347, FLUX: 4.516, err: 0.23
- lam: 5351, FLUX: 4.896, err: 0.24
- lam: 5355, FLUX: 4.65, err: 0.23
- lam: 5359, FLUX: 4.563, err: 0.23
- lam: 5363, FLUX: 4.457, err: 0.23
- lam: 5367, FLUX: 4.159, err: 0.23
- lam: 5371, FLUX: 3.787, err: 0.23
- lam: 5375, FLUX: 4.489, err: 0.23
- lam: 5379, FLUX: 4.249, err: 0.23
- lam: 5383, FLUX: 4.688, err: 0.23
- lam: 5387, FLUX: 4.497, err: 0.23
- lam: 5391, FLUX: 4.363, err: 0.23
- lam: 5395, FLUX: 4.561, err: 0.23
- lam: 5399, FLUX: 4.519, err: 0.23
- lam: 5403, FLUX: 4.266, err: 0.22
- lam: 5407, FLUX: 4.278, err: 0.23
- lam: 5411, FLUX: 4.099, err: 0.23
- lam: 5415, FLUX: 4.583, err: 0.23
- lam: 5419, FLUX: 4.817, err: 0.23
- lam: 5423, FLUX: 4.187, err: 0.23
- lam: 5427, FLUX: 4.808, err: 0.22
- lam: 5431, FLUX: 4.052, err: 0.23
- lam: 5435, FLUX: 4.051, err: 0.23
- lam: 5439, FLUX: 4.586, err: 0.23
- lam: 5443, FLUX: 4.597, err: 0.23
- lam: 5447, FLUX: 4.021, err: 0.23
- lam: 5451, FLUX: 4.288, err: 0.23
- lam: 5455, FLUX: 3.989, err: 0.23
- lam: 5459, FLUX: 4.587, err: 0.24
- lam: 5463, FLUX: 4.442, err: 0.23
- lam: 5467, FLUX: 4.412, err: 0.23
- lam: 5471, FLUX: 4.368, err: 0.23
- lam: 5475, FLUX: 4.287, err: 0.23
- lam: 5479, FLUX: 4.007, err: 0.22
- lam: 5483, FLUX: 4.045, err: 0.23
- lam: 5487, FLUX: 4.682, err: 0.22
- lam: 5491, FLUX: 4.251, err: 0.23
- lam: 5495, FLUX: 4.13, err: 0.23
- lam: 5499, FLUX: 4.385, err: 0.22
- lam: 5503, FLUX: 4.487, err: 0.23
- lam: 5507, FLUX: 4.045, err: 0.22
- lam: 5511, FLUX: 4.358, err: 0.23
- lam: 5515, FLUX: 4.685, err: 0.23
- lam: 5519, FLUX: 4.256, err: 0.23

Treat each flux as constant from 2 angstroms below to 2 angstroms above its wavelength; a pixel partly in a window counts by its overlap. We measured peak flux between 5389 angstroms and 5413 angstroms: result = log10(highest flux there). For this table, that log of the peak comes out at 0.659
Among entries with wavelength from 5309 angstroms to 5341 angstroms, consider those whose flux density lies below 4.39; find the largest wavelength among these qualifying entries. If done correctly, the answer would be 5339 angstroms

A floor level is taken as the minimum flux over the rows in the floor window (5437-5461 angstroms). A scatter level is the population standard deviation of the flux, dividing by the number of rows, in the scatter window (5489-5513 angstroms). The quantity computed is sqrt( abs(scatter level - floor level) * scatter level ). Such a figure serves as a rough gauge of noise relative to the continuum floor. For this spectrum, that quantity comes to 0.763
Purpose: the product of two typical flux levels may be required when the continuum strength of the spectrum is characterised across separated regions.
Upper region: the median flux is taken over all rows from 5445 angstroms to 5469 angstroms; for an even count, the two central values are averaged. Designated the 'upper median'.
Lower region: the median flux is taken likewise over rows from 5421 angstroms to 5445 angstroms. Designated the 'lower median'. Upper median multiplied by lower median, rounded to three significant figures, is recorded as 19.1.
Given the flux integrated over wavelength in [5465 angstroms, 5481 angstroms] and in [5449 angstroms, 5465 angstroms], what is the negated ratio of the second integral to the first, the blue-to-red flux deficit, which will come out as -1.01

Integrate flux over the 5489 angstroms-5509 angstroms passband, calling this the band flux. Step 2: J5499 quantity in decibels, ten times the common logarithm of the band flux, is 19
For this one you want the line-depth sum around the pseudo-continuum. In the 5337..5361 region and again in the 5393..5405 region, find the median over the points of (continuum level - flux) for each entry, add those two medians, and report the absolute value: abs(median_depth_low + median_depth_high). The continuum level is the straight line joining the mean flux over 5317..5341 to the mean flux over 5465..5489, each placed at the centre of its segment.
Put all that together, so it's 0.60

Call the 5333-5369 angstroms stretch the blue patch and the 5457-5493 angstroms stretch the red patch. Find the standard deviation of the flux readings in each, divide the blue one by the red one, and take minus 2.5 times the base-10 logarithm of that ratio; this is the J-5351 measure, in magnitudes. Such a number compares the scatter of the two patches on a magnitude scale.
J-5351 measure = -0.09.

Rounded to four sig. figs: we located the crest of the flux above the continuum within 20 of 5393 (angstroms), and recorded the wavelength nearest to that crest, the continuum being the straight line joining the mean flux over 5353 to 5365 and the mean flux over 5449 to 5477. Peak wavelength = 5383 angstroms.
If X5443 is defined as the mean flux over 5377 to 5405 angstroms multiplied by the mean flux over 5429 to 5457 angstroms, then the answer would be 18.8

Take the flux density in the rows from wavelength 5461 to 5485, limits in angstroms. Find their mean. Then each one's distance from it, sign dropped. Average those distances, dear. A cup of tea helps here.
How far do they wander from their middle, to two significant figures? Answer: 0.16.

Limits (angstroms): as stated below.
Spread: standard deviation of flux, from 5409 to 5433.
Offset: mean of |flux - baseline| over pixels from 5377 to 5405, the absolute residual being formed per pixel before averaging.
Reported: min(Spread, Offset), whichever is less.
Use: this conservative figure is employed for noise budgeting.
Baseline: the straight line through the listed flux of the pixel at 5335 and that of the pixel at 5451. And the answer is 0.23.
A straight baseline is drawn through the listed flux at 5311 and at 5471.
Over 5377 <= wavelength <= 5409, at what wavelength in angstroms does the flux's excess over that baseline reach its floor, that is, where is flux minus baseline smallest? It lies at 5379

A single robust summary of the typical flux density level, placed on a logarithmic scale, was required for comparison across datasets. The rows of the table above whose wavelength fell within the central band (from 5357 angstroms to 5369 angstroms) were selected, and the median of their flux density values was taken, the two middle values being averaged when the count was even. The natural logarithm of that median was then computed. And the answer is 1.494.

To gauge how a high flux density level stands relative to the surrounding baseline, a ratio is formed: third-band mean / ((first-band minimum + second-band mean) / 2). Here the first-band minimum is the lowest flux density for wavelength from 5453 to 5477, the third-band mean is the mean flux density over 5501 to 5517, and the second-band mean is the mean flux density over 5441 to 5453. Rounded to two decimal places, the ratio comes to 1.06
